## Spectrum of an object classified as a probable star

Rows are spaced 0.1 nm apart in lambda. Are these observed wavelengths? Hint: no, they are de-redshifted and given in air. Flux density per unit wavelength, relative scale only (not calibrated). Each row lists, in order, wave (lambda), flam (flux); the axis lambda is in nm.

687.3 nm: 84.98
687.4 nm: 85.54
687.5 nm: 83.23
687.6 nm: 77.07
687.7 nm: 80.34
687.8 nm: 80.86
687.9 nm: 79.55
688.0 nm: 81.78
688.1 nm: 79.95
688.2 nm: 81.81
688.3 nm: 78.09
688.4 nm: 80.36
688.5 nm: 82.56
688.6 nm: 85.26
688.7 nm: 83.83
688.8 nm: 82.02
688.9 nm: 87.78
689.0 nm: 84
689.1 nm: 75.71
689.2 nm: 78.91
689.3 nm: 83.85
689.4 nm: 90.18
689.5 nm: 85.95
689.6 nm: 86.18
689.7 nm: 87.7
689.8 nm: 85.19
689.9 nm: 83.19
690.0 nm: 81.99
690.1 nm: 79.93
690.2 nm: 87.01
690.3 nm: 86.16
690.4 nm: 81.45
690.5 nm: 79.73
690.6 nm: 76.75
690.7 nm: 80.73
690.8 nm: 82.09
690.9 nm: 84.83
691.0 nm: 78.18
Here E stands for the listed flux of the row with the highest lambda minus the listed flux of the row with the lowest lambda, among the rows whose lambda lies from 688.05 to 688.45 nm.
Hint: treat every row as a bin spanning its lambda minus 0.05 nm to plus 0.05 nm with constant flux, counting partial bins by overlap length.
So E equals 0.4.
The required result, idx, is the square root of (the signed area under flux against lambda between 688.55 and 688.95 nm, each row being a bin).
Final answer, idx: 5.82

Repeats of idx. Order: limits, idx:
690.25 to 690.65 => 5.69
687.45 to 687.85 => 5.67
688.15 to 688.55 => 5.68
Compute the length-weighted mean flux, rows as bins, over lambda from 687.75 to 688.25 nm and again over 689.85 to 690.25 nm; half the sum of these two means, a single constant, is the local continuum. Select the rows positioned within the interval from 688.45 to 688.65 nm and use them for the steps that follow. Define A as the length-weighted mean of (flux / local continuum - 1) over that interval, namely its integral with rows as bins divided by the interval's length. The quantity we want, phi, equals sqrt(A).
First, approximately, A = 0.024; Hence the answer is 0.16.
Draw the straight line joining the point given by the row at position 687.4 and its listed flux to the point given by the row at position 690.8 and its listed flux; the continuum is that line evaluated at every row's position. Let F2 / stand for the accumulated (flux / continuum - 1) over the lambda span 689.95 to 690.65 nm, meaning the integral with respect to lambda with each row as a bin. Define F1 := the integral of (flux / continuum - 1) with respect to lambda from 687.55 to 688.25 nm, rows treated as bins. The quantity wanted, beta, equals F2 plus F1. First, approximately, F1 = -0.040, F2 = -0.006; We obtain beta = -0.046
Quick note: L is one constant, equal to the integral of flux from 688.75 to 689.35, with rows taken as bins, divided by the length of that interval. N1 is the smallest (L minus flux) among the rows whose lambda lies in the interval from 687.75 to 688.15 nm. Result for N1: 0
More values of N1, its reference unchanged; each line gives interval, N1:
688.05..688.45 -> 0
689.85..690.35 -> -5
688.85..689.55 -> -8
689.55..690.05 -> -6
